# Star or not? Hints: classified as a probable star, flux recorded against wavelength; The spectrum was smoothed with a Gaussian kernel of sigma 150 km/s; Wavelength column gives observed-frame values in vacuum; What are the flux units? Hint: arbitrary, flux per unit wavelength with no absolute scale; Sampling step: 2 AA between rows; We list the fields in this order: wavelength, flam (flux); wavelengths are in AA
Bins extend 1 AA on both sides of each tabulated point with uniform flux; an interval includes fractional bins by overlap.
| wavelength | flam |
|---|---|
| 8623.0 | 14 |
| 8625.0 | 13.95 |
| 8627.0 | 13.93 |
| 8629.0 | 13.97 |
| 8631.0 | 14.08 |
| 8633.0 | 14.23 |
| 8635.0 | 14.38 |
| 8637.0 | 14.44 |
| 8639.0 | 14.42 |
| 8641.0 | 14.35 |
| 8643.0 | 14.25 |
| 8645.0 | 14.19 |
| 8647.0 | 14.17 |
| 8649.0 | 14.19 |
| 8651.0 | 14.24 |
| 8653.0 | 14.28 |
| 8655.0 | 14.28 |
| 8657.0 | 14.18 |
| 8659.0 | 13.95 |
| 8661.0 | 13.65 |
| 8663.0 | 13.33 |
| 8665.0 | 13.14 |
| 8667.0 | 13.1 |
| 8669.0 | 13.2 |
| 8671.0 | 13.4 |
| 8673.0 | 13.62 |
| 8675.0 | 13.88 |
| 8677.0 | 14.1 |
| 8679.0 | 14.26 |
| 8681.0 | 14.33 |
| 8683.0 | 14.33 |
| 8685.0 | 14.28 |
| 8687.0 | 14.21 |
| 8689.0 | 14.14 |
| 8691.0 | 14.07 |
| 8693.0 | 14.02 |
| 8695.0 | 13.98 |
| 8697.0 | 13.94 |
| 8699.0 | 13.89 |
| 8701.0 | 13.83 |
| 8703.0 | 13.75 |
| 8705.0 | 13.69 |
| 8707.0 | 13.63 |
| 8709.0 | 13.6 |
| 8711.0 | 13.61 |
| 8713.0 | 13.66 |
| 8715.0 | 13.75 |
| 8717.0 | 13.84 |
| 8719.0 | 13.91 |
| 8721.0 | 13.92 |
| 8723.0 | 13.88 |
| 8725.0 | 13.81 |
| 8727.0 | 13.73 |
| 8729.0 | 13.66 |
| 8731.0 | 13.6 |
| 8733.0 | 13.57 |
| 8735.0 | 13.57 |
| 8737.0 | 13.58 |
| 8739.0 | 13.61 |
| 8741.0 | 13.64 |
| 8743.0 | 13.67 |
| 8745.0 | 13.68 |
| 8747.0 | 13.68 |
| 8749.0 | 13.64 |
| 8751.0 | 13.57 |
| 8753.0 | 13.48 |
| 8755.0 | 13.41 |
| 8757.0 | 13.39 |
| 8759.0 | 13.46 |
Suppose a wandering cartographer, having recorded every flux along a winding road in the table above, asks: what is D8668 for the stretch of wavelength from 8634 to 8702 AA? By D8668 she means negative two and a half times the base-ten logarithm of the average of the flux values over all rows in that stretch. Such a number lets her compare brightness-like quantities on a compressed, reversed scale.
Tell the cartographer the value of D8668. -2.87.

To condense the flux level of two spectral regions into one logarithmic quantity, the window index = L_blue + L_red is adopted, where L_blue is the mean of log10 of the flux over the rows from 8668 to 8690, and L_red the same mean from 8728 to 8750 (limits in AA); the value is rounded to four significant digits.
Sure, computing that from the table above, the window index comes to 2.280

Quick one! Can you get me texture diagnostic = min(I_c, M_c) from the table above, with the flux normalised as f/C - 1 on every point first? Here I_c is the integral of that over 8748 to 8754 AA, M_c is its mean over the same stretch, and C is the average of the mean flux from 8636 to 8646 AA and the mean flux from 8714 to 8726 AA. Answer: -0.22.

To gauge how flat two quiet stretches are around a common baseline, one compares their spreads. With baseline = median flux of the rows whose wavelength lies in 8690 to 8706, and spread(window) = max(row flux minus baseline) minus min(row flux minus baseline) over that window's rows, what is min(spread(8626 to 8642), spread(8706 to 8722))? 0.32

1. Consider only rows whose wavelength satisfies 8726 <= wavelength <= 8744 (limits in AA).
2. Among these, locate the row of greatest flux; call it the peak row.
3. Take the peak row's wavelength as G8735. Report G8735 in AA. 8727.0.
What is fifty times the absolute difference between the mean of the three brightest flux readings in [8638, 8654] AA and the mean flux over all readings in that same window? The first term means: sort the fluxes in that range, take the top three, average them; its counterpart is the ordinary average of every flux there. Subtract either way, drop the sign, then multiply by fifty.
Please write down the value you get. 4.4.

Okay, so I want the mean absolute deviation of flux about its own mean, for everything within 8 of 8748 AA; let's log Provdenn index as 0.08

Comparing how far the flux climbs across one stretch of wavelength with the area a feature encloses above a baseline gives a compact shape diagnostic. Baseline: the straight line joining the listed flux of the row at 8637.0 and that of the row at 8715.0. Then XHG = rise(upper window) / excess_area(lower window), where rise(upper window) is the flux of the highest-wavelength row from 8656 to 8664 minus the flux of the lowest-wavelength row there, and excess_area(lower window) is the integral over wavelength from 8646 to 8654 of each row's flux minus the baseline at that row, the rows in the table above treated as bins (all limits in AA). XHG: 1.01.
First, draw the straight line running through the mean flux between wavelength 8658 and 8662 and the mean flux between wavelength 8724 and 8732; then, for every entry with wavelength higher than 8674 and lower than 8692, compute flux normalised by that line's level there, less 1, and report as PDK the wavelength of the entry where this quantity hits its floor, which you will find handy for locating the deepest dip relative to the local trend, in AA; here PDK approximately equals 8675.0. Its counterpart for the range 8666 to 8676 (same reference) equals 8667.0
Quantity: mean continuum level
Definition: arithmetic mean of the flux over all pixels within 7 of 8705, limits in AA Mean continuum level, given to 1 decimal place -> 13.7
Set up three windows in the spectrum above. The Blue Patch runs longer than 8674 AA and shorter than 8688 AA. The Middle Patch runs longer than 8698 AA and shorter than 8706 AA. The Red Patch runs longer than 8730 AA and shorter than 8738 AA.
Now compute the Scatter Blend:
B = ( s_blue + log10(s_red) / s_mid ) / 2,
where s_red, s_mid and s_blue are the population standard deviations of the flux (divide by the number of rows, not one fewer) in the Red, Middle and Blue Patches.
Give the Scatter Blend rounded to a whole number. -12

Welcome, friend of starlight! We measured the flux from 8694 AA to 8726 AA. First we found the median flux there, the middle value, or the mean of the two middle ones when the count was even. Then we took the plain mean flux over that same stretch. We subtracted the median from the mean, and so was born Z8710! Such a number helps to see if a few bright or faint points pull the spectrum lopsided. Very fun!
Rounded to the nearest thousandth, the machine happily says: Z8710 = -0.027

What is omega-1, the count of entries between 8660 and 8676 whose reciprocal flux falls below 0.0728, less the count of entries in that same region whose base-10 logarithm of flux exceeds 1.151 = 1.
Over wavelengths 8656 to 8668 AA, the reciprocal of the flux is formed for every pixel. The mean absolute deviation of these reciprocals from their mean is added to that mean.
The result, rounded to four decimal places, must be 0.0758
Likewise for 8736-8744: 0.0736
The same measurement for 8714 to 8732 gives 0.0730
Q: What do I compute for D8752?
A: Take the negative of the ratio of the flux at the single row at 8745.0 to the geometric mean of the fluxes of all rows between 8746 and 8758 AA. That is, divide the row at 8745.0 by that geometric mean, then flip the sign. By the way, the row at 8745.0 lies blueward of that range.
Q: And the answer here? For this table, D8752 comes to -1.011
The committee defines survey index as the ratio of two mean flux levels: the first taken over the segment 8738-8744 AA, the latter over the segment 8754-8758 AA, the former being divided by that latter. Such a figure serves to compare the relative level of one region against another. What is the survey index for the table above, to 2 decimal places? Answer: 1.02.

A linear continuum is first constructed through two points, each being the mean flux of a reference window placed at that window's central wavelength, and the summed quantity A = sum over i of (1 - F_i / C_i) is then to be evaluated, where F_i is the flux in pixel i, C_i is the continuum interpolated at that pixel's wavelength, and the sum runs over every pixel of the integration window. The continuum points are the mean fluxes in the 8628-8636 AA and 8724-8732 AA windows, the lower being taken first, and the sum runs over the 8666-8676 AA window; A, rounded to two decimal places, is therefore 0.19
